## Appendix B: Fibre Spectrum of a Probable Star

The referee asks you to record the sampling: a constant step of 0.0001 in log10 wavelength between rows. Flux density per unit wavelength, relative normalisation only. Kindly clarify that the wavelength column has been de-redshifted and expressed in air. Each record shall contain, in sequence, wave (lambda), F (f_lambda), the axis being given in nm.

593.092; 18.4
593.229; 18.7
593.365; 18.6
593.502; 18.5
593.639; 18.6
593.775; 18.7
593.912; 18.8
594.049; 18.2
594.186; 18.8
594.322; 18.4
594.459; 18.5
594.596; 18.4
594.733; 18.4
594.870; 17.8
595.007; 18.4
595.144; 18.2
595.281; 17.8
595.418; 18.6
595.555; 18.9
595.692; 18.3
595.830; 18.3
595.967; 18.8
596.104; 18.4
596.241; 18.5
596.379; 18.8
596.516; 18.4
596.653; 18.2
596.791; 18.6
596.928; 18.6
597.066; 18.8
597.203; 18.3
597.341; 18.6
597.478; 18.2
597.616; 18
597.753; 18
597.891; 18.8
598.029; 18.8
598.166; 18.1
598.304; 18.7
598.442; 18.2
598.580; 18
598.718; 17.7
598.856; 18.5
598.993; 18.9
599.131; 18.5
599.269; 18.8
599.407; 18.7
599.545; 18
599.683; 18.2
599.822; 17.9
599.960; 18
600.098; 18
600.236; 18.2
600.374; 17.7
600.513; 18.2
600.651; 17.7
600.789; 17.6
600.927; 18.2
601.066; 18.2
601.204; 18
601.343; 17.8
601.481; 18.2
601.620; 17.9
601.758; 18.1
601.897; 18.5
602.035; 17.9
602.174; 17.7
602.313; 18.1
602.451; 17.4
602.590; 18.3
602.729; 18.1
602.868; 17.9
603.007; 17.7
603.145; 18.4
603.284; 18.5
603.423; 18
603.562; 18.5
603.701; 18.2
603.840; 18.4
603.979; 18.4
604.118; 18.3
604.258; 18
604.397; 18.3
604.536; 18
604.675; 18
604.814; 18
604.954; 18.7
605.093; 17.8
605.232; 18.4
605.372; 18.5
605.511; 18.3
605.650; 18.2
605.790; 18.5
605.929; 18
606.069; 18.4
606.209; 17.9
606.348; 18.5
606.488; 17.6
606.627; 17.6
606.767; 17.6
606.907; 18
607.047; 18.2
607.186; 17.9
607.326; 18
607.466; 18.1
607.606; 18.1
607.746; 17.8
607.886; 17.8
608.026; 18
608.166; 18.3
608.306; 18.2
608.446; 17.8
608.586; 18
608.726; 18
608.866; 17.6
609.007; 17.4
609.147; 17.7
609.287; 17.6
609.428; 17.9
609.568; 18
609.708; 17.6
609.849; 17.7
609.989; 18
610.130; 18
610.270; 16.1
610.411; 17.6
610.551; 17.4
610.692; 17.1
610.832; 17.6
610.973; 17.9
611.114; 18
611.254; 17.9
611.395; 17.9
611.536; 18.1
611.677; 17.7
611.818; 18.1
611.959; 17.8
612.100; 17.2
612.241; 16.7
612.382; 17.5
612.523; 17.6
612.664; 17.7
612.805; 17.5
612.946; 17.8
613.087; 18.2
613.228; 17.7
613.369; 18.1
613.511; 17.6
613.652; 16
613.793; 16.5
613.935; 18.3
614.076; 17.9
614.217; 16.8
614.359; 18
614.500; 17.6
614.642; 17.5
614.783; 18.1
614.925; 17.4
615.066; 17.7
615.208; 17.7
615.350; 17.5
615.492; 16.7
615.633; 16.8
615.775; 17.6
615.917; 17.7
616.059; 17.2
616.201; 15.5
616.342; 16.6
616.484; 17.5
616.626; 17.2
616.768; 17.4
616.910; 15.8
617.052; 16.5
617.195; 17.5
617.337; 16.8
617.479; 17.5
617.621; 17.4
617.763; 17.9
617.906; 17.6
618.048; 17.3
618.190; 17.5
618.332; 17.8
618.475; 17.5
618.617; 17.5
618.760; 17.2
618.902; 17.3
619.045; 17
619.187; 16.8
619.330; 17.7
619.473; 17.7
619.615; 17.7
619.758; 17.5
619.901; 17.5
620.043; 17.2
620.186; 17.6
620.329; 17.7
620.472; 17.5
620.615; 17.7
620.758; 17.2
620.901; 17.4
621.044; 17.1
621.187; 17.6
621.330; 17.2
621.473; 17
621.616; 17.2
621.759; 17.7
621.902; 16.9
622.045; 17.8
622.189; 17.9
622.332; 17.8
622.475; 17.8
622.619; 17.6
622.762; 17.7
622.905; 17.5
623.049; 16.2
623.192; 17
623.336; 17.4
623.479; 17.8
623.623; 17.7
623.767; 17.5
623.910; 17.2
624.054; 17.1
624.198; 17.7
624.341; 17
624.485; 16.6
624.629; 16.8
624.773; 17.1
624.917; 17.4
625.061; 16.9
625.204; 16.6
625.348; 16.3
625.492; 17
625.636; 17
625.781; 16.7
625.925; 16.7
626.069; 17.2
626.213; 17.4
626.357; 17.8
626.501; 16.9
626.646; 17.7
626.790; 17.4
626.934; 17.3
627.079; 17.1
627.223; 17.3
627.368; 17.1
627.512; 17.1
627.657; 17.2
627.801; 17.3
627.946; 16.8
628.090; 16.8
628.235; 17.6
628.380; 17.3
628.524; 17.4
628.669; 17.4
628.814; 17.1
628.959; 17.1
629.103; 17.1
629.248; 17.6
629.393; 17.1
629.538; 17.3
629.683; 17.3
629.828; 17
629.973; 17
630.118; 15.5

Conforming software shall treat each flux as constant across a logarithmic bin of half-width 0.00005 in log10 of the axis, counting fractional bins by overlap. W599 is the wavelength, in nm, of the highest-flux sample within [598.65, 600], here 598.993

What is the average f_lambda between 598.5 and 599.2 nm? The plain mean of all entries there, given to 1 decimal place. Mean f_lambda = 18.3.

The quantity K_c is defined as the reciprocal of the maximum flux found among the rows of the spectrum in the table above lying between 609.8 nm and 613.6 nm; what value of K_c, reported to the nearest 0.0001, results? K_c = 0.0549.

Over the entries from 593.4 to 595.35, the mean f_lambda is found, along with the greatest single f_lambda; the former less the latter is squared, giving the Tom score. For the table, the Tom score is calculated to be 0.2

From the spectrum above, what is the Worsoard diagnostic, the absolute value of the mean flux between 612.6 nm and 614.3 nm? 17.5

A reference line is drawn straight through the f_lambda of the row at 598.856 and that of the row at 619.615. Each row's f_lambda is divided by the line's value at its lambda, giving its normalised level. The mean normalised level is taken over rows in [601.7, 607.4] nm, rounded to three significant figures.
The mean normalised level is 0.991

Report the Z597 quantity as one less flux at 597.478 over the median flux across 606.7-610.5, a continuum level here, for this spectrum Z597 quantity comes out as -0.02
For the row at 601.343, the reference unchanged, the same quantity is 0.01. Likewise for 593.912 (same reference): -0.05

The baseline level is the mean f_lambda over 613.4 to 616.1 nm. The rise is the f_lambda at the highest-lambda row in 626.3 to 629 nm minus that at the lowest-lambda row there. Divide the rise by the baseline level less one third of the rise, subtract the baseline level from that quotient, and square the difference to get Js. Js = 304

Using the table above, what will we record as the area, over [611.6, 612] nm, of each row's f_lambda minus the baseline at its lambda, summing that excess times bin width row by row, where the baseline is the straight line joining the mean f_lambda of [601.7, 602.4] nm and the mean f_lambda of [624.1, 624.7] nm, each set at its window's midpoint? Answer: 0.11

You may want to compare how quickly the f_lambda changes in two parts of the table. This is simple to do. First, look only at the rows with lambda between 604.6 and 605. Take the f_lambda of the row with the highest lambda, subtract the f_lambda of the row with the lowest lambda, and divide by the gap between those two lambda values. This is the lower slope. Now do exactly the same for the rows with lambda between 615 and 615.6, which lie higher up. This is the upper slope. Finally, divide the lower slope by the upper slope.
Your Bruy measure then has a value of -1.1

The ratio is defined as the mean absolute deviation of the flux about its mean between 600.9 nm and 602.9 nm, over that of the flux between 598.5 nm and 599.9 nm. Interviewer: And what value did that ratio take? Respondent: 0.57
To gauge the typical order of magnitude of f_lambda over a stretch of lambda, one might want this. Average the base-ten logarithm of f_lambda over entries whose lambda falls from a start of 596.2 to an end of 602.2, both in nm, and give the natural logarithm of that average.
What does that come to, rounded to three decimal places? 0.232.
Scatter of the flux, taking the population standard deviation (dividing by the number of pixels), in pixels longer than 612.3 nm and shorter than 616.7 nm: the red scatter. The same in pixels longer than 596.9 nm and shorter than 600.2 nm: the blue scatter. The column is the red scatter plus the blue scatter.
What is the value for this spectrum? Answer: 0.981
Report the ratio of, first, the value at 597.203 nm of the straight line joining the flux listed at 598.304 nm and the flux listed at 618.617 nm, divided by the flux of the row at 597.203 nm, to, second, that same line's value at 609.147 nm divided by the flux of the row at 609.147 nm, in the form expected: 1.01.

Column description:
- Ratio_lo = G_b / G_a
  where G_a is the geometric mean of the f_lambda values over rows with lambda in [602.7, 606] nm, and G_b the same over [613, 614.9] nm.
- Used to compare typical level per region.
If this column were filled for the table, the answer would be 0.96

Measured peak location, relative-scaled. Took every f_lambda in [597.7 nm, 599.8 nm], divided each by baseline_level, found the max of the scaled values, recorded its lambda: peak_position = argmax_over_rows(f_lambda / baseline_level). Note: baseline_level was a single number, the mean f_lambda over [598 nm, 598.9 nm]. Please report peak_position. 598.993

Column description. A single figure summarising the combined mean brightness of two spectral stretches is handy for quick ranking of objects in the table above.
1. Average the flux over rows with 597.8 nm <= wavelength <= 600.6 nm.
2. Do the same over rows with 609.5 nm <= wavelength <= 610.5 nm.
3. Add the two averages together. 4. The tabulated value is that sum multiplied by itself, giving 1286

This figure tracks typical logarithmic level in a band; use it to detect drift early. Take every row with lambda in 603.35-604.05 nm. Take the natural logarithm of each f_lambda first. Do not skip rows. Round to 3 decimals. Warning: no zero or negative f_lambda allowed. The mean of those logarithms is 2.907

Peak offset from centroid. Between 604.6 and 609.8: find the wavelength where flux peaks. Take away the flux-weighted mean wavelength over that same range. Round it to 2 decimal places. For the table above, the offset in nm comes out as -2.22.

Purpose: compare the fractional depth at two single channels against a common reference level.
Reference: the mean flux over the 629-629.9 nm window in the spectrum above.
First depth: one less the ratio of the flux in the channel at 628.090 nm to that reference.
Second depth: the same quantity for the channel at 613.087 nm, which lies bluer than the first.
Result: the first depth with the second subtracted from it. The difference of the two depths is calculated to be 0.08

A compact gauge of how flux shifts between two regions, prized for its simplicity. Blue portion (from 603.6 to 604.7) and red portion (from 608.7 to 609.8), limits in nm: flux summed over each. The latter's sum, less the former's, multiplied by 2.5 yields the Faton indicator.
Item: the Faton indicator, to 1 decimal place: -9.5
